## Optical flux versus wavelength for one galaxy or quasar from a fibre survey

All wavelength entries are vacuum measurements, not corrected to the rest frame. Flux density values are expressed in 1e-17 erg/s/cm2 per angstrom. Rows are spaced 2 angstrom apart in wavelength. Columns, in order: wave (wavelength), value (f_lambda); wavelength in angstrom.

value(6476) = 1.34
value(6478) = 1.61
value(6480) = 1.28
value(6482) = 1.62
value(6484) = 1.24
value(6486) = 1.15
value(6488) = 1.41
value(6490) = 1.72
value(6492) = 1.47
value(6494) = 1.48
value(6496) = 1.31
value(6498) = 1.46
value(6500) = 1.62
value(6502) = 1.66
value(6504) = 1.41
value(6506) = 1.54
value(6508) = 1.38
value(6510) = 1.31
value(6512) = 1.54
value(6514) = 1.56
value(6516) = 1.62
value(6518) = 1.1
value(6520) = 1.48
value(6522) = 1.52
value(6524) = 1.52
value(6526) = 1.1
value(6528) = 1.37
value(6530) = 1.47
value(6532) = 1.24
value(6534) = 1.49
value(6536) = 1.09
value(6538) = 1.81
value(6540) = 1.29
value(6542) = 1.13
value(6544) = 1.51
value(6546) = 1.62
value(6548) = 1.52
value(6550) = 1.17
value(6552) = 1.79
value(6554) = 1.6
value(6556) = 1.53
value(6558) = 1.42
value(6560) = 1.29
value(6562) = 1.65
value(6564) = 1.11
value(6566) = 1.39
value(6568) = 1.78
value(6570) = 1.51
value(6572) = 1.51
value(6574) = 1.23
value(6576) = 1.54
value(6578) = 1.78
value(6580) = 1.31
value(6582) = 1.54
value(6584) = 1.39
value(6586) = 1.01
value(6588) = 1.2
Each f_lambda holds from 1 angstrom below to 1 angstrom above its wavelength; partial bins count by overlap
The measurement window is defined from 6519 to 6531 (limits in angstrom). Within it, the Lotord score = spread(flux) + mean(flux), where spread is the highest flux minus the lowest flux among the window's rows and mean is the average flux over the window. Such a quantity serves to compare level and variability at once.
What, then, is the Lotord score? 1.83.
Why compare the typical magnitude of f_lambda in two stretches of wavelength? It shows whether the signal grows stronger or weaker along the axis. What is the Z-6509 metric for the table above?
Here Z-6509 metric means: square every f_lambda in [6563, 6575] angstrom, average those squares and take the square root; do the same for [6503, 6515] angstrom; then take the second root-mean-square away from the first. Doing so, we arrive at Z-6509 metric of -0.022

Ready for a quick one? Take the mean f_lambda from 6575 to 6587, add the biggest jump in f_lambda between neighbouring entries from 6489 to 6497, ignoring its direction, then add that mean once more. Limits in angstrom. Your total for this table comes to 3.11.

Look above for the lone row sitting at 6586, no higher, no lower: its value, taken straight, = 1.01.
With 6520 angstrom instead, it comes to 1.48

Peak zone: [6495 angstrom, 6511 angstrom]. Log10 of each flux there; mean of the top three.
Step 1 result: 0.206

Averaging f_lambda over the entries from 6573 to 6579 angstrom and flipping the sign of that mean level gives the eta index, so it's -1.52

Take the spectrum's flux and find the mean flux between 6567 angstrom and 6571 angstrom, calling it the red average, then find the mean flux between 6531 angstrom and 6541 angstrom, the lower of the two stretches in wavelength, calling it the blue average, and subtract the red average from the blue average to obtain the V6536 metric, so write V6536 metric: -0.261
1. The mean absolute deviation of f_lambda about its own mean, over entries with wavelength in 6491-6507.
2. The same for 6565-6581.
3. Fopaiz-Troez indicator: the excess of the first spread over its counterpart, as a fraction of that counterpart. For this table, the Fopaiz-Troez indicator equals -0.42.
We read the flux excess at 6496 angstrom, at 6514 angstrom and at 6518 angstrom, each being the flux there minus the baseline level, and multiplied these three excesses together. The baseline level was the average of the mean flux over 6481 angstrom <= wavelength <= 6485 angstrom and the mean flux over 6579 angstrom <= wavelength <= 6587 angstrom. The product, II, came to 0.0031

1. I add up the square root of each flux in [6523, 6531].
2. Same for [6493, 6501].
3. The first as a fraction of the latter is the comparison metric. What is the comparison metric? 0.96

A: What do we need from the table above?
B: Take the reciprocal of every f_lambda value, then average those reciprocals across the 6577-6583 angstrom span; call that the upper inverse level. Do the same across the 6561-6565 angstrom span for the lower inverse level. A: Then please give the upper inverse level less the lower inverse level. -0.10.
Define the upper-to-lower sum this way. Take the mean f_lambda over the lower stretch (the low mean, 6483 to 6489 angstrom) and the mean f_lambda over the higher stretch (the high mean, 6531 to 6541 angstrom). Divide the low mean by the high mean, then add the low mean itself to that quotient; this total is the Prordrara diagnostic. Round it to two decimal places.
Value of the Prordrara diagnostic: 2.18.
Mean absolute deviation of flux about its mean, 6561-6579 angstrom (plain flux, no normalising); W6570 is 0.171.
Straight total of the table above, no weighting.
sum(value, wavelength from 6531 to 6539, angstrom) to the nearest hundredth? 5.63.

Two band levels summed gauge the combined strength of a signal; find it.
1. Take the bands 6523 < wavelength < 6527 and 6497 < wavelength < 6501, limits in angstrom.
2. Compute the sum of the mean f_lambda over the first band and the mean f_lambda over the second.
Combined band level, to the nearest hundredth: 2.85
